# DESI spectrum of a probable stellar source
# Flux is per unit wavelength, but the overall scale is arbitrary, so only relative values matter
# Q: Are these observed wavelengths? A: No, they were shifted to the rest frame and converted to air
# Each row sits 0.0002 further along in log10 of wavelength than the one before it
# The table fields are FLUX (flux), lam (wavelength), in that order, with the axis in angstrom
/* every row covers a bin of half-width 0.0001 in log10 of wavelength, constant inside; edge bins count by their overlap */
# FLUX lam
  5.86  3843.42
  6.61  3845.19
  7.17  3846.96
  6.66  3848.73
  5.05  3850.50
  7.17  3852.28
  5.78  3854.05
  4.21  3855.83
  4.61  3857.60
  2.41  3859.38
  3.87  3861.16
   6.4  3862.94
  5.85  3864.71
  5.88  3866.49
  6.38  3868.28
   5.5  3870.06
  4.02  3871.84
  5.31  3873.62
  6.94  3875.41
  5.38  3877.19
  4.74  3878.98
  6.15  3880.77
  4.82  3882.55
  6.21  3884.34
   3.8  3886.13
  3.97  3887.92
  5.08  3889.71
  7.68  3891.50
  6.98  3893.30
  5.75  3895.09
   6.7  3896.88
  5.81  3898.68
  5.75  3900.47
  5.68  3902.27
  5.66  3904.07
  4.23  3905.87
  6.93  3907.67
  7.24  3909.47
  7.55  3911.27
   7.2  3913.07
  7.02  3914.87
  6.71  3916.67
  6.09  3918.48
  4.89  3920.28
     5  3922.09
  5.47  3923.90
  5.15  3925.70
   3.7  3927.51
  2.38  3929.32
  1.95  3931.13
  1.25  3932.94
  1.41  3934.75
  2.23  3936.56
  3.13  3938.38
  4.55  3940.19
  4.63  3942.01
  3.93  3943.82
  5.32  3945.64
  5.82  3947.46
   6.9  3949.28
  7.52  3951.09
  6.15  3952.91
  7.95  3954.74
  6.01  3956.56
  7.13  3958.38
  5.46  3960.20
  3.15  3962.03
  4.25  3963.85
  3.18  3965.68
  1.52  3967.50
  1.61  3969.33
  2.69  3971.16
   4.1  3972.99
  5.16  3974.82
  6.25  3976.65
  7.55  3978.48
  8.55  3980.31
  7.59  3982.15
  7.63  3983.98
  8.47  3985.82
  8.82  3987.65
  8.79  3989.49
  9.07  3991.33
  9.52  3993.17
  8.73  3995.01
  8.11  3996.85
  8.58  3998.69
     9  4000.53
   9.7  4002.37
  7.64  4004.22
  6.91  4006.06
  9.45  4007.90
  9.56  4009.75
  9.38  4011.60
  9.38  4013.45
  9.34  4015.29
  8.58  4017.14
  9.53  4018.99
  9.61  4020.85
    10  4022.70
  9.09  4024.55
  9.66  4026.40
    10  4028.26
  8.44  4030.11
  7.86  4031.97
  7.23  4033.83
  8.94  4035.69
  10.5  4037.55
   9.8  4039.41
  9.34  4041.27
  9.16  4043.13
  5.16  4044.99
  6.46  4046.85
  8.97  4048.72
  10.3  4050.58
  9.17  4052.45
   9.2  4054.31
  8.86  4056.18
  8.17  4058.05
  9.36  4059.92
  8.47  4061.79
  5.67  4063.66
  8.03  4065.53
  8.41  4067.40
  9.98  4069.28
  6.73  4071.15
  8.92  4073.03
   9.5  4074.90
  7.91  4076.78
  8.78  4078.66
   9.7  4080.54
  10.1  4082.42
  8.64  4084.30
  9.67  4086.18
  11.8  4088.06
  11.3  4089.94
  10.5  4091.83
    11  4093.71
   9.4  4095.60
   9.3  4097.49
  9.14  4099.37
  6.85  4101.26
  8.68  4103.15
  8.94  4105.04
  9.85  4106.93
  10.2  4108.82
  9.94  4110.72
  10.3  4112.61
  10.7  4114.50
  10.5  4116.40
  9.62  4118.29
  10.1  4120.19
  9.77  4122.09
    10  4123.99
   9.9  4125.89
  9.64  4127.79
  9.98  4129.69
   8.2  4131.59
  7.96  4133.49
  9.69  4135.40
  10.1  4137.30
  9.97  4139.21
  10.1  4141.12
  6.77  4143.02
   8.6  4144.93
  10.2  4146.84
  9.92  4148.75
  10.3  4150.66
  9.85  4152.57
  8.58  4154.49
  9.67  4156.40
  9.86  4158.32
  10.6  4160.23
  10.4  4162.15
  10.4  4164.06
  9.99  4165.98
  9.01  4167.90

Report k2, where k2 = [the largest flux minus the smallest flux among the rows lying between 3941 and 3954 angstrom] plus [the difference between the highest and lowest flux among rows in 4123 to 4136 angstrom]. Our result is 5.63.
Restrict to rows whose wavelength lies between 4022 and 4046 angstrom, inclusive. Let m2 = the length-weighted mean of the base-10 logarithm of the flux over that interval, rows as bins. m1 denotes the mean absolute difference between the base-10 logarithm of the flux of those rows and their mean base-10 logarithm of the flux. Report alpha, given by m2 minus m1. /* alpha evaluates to 0.883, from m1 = 0.057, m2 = 0.94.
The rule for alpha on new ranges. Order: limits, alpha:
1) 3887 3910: 0.701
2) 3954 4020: 0.656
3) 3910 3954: 0.458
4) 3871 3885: 0.672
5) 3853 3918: 0.662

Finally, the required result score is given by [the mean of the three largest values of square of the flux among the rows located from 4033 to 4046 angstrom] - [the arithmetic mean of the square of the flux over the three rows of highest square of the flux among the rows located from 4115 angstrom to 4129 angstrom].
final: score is -6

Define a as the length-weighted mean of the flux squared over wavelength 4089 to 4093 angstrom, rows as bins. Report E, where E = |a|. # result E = 119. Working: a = 119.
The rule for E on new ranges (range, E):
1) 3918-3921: 30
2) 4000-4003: 88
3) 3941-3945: 19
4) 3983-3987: 66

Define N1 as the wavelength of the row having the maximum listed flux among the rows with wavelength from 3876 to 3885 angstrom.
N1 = 3884.34 angstrom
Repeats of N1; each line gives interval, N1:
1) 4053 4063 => 4059.92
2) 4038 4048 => 4039.41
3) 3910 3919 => 3911.27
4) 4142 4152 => 4150.66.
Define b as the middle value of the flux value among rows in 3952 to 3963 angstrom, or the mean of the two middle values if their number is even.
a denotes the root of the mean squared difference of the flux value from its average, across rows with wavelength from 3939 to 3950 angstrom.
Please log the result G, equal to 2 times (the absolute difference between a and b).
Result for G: 10.2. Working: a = 0.97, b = 6.1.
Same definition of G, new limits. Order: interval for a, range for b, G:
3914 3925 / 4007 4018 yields 17.1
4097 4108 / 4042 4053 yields 16.2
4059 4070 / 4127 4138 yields 16.6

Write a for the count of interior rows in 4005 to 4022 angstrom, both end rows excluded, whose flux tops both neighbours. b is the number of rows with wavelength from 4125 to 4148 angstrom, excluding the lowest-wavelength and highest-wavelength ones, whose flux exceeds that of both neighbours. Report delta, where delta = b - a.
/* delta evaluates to 2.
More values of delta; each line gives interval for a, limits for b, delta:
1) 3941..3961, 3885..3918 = 0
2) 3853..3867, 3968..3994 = 0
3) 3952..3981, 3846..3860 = -1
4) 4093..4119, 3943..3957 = 0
